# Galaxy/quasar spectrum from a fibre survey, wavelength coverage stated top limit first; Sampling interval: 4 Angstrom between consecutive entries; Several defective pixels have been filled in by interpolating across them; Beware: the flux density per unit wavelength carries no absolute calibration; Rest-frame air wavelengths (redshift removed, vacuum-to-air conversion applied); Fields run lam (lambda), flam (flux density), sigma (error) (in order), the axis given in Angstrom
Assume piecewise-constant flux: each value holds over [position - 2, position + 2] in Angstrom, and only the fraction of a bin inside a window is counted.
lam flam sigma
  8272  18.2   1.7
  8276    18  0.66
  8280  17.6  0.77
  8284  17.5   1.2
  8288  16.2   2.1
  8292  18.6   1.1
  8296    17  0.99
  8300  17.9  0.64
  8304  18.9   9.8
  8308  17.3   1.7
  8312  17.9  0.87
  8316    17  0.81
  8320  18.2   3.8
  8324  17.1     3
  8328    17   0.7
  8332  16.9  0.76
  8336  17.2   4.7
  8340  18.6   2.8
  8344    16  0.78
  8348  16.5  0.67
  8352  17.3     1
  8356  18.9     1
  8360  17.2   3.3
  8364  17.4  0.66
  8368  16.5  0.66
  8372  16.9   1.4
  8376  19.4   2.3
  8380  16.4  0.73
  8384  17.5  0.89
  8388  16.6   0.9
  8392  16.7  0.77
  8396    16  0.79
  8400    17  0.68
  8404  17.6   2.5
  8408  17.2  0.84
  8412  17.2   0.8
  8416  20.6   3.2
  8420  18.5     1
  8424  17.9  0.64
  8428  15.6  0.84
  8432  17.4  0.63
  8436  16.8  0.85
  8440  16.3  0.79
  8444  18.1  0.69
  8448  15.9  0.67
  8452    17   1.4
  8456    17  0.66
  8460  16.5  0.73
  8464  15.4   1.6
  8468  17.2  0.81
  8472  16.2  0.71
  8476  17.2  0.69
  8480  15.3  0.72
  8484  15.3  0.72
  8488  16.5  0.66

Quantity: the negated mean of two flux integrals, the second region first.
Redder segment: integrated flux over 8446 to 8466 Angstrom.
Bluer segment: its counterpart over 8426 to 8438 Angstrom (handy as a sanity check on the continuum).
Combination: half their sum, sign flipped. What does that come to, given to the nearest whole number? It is -263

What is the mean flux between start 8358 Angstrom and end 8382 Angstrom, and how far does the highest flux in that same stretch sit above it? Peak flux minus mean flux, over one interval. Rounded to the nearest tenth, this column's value 2.1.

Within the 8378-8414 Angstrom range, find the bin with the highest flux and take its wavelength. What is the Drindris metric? 8404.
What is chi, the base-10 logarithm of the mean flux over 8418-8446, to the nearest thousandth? 1.236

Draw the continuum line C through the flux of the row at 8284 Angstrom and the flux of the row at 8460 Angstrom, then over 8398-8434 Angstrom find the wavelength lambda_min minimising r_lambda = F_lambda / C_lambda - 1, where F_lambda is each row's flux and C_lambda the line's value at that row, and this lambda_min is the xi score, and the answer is 8428 Angstrom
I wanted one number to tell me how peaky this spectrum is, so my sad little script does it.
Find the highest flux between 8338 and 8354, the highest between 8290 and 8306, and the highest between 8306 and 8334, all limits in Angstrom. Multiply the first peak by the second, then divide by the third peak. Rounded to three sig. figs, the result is 19.3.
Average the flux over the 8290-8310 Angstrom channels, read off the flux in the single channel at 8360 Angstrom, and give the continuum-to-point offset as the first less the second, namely 0.74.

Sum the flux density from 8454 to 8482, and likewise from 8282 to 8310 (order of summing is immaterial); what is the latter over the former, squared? 1.16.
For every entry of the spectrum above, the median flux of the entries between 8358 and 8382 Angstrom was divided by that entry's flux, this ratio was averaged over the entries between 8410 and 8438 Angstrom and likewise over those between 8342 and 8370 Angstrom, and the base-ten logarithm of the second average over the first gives 0.013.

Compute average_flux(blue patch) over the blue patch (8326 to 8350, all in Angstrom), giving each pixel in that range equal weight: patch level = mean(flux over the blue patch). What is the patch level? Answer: 17.0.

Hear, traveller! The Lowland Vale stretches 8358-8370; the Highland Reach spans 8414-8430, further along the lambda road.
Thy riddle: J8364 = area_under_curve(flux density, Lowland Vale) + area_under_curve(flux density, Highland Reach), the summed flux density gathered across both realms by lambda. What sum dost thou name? 495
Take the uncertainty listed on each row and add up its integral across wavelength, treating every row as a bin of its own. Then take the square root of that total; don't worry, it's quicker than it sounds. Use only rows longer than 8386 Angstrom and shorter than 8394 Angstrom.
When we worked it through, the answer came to 2.6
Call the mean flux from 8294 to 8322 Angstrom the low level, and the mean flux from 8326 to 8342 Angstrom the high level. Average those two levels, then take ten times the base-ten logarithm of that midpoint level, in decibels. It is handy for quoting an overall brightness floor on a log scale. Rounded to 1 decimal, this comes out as 12.5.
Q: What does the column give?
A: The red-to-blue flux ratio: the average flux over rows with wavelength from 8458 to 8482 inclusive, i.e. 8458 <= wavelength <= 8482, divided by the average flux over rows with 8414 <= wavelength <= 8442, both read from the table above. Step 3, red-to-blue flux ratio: 0.927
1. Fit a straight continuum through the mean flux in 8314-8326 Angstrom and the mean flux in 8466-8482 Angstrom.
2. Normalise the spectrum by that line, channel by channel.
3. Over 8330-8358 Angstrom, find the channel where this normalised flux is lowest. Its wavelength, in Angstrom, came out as 8344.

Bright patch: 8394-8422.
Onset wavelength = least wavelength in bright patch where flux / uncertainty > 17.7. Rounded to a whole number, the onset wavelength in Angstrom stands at 8396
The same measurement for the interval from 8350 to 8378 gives 8356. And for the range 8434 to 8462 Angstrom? 8436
